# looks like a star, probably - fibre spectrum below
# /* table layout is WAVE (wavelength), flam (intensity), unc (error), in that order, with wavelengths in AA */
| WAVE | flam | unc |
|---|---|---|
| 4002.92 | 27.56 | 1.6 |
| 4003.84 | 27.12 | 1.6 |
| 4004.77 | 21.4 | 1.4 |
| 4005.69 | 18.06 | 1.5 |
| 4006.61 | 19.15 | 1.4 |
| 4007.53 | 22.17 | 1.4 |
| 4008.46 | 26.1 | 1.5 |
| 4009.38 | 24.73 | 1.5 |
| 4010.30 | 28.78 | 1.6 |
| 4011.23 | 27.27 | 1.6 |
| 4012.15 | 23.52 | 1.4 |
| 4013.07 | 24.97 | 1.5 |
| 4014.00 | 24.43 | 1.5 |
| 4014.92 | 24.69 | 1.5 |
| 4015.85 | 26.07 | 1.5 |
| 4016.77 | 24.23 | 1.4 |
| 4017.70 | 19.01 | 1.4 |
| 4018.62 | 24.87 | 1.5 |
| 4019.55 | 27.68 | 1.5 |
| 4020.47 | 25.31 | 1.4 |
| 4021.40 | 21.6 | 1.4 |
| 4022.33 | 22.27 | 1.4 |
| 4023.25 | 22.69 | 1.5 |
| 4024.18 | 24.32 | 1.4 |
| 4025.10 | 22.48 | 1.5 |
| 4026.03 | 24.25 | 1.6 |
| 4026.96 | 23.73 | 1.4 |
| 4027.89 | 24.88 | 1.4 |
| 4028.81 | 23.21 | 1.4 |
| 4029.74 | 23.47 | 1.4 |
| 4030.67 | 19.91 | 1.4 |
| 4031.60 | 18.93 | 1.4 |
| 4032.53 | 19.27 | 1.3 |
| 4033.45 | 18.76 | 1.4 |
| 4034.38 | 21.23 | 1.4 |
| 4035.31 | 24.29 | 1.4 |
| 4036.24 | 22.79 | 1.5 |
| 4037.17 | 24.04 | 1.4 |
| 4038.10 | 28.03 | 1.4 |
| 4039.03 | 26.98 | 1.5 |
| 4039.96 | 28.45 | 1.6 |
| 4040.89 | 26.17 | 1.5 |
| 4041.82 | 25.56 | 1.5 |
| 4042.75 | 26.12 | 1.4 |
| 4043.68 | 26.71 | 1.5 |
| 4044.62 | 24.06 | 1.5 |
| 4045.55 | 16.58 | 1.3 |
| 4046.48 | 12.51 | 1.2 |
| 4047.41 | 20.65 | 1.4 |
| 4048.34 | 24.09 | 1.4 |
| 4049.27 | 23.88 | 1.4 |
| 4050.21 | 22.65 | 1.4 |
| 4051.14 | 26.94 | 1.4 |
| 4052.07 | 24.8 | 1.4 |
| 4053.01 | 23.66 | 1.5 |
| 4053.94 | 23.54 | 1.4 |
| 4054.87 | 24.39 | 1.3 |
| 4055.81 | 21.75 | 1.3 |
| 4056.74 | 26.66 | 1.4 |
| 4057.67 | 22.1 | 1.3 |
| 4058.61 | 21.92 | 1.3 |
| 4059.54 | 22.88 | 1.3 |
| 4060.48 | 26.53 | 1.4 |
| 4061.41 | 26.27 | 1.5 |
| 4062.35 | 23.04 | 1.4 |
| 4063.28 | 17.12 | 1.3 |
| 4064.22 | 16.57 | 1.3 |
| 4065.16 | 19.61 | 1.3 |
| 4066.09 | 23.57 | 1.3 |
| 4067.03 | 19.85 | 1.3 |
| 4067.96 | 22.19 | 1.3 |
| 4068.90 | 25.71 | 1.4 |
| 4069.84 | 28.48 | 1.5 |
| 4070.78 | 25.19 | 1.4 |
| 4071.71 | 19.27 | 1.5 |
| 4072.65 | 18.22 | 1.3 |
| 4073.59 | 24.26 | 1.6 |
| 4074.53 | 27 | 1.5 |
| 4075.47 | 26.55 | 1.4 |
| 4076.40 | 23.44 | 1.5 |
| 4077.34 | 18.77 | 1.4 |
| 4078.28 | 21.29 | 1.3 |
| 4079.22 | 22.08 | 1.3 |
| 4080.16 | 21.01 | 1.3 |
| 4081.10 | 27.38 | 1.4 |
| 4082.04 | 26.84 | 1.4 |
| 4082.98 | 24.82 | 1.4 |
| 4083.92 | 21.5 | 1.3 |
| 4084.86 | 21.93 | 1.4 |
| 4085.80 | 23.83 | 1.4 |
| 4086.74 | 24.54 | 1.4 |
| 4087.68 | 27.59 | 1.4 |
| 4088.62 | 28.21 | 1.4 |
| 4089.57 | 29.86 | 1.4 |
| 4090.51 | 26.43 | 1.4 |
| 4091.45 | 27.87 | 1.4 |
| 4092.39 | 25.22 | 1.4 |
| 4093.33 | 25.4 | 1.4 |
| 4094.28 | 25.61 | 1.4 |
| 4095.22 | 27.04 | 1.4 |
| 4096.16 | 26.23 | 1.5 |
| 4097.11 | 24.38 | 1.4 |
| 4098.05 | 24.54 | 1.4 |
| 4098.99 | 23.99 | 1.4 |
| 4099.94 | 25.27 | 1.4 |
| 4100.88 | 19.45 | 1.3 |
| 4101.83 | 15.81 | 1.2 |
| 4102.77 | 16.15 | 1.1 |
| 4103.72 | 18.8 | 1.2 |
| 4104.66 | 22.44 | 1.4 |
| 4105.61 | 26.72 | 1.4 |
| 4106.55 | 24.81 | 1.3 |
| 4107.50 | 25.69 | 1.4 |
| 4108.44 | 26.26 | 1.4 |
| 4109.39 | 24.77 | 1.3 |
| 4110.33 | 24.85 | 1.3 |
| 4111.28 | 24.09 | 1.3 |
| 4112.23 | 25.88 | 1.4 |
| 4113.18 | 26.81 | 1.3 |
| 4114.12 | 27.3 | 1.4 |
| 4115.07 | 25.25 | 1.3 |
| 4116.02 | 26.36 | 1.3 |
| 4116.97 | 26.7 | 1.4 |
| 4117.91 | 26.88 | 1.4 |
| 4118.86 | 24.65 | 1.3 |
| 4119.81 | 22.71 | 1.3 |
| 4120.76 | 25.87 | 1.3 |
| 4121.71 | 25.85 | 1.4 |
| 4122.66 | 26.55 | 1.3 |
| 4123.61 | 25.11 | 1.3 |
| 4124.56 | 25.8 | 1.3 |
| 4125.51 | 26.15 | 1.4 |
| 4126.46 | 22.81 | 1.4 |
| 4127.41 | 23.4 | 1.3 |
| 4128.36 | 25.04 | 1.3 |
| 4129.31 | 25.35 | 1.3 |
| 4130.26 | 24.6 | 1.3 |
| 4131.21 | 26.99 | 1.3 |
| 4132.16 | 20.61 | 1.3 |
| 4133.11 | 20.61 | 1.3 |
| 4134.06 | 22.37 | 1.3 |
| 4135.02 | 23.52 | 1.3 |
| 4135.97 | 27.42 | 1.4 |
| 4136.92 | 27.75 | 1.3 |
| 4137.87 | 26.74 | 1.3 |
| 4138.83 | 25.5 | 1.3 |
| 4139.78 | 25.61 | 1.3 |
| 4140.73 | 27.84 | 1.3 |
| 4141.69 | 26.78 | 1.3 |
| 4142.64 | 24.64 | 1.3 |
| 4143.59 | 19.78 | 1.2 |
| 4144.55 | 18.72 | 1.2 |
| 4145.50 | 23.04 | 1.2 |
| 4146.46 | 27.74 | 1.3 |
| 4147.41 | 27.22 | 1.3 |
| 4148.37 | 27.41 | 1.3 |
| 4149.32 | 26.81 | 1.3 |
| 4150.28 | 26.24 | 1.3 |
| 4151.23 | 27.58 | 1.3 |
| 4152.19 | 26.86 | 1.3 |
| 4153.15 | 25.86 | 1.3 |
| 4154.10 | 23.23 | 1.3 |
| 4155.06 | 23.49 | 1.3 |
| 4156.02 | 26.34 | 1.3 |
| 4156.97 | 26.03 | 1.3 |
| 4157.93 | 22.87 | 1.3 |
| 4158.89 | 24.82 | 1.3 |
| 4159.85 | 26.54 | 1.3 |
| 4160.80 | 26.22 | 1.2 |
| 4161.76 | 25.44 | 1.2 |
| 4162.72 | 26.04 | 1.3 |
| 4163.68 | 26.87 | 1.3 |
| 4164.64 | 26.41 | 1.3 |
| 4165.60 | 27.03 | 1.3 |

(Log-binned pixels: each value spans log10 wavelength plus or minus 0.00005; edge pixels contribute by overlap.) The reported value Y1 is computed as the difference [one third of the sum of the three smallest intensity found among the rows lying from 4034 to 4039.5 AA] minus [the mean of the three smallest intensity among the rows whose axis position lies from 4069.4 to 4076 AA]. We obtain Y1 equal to 2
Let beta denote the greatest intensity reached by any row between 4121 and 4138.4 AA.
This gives 27.75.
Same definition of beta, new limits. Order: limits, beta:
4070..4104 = 29.86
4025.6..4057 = 28.45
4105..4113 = 26.72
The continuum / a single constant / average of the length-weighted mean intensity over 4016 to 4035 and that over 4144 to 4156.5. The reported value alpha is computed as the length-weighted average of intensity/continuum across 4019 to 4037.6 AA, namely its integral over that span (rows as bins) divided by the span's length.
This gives 0.95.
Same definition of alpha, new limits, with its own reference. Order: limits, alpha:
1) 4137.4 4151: 1.05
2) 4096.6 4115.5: 0.98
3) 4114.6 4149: 1.04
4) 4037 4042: 1.11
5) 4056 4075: 0.95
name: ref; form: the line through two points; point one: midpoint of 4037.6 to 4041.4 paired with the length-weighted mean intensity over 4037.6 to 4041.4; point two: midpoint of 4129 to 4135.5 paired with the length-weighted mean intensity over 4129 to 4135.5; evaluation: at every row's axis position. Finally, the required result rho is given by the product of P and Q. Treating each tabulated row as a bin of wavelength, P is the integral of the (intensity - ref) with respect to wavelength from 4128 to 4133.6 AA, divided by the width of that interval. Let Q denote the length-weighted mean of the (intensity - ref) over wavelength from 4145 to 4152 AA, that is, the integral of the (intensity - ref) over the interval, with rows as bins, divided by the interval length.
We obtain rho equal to 1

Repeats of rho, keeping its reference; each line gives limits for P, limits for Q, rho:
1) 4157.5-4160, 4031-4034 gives -20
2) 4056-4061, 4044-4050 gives 17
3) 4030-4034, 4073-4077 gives 8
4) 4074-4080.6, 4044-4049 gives 20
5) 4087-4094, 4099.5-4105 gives -10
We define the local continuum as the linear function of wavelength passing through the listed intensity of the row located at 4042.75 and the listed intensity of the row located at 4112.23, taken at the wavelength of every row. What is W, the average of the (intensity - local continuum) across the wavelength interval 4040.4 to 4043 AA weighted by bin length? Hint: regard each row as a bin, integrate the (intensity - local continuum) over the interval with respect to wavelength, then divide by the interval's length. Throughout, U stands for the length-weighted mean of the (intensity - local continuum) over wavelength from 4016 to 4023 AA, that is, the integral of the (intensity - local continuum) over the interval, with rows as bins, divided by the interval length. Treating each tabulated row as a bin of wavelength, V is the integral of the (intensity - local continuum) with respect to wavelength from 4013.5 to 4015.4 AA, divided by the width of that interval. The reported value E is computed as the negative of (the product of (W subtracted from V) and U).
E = -3.8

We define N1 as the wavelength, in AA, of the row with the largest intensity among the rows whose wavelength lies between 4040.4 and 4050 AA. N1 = 4043.68 AA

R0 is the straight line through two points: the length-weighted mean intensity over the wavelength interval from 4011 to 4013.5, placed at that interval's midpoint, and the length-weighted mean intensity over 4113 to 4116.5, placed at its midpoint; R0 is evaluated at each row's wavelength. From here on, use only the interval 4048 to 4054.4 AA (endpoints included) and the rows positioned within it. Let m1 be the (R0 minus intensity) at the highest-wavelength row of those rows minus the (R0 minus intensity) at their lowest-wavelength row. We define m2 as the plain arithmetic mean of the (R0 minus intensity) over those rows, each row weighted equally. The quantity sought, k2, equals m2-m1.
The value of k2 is 1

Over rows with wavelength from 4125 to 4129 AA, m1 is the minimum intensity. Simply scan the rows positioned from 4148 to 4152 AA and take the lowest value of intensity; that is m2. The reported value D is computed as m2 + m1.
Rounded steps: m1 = 22.81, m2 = 26.24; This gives 49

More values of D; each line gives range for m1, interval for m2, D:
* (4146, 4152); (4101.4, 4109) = 42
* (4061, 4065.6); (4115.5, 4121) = 39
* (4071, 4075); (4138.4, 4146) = 37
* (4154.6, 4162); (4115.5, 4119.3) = 48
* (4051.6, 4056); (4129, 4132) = 46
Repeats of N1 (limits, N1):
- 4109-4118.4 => 4114.12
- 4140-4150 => 4140.73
